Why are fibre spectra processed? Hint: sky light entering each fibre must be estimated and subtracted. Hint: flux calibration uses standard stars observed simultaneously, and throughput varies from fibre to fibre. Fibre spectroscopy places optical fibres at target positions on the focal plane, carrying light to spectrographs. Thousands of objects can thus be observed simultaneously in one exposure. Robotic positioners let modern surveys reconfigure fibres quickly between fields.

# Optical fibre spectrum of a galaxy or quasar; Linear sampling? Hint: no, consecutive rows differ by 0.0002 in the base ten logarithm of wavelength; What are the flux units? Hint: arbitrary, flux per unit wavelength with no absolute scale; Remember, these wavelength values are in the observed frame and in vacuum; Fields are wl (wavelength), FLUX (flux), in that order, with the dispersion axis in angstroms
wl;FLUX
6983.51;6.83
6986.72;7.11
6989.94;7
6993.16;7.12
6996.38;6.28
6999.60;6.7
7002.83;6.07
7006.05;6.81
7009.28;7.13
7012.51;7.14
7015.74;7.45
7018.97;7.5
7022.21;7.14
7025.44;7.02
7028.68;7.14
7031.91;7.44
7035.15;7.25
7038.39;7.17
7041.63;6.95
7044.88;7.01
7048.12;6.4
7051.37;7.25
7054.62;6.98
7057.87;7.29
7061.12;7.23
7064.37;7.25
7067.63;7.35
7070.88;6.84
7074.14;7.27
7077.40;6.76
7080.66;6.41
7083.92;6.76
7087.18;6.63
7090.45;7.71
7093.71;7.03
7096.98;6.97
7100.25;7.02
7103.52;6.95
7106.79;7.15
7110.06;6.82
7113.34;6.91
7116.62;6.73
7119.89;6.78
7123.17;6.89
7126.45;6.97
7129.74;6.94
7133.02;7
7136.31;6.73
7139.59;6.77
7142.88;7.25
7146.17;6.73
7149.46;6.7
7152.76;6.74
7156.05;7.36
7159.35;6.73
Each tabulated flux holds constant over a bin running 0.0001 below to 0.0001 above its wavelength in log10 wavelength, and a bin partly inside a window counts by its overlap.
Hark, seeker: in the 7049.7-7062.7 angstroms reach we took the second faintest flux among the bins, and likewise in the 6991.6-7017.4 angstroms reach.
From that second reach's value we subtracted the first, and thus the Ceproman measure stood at -0.95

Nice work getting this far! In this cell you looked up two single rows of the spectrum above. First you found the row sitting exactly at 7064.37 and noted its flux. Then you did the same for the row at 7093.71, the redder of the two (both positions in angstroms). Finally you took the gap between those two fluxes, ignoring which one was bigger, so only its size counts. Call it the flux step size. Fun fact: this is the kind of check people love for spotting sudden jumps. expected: 0.22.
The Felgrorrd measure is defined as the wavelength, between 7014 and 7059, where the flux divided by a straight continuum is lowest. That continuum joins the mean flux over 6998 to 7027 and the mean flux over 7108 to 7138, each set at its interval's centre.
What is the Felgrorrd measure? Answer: 7048.12 angstroms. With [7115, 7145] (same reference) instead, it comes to 7116.62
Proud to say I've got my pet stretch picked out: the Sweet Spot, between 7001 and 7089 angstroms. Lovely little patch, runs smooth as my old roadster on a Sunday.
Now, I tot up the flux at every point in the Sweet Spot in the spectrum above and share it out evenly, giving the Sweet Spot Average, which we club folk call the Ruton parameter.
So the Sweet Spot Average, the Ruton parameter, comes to 7.02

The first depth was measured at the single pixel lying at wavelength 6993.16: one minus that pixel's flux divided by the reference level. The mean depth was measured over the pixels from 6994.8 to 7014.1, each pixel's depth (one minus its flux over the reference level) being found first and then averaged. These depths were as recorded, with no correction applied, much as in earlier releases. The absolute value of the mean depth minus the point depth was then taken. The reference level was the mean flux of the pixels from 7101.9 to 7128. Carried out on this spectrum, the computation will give 0.063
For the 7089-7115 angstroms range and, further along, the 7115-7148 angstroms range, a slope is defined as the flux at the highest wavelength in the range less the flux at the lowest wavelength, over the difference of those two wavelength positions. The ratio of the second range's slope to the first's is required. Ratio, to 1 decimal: 0.0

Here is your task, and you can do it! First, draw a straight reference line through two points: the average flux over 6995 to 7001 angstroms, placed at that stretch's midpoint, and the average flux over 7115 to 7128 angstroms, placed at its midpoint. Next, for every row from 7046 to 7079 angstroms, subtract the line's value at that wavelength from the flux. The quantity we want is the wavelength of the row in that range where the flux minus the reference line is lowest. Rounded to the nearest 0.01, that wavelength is 7048.12 angstroms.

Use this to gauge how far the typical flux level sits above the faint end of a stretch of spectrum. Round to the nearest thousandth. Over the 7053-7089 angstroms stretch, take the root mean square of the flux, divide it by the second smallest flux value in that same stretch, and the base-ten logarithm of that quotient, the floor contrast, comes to 0.023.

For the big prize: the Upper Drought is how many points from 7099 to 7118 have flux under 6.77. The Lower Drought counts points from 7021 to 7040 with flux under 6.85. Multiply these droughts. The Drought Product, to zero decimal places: 0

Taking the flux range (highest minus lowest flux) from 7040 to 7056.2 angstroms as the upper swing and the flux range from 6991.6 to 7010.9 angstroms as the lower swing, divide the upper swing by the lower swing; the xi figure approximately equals 0.80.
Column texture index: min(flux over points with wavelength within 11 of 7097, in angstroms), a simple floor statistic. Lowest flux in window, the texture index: 6.63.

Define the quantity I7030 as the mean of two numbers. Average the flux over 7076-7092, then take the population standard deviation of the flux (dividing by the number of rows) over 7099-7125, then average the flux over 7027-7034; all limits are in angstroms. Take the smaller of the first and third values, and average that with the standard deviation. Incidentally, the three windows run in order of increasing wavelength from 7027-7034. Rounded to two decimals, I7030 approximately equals 3.49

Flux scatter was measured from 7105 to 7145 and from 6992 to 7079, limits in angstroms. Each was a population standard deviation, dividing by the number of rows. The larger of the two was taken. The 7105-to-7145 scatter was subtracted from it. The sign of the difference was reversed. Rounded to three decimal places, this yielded -0.188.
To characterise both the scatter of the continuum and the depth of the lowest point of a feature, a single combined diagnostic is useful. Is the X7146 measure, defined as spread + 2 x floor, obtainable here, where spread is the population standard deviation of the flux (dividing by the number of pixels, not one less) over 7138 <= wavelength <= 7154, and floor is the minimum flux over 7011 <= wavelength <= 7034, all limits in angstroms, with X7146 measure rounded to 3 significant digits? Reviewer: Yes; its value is 14.2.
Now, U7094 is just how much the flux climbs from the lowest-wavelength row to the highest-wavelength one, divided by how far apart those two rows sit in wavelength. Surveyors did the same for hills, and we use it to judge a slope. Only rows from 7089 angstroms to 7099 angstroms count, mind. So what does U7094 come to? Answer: -0.11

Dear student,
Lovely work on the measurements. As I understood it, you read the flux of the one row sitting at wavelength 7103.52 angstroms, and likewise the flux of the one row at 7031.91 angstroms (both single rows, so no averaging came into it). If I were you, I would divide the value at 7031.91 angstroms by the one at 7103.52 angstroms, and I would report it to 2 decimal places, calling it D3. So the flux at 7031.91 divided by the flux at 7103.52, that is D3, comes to 1.07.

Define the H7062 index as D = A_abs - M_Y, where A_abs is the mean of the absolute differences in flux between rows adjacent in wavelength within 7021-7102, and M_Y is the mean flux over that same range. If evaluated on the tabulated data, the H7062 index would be -6.74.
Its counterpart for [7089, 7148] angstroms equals -6.77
